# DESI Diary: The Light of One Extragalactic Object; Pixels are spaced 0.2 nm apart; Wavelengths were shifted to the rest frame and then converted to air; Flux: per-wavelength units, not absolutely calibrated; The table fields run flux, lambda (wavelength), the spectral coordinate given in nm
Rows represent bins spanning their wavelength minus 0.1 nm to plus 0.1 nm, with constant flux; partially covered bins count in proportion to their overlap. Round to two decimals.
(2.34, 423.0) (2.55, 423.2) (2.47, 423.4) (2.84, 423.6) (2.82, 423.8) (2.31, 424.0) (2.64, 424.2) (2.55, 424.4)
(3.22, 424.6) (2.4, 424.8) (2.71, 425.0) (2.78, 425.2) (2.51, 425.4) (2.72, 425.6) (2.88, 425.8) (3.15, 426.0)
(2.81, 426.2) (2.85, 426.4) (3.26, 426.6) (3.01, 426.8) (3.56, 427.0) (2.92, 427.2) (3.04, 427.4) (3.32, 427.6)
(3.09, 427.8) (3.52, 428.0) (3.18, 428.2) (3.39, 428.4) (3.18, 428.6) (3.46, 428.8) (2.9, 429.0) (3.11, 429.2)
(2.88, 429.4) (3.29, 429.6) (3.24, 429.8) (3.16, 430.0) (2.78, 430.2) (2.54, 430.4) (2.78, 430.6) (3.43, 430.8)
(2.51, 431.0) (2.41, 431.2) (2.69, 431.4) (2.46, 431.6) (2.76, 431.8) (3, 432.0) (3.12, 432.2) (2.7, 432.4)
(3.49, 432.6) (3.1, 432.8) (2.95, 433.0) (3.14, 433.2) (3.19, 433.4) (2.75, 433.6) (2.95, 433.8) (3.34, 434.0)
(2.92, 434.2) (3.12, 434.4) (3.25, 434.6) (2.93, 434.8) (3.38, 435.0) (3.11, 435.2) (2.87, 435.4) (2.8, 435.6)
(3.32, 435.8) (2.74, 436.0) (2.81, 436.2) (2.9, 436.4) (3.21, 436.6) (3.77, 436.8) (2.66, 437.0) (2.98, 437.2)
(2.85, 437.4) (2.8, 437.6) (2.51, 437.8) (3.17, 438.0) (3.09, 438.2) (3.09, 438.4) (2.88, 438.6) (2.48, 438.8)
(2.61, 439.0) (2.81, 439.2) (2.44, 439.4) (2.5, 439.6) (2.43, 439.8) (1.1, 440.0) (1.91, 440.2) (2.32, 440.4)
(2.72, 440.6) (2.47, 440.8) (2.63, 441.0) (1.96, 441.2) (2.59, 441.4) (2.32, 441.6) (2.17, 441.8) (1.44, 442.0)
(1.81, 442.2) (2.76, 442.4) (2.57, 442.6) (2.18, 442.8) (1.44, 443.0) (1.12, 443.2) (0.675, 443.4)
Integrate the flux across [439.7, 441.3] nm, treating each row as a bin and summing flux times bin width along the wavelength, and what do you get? 3.51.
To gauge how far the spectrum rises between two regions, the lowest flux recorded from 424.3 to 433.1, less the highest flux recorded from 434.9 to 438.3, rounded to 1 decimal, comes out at -1.4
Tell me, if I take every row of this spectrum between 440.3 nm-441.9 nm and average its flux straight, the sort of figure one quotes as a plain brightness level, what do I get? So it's 2.4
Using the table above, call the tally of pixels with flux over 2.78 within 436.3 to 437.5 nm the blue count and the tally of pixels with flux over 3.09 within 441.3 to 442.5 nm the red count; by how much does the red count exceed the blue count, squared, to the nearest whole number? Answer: 25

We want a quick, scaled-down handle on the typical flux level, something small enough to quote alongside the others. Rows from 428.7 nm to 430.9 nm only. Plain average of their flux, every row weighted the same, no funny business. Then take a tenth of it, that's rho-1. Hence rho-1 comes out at 0.305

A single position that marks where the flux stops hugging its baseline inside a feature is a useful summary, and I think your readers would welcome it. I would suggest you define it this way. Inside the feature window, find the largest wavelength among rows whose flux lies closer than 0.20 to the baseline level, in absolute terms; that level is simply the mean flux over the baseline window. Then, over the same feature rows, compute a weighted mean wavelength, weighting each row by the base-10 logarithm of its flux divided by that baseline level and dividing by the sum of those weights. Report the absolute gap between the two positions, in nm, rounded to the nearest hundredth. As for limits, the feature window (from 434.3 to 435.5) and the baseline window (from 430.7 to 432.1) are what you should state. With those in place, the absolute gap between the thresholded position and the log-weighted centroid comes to 0.56 nm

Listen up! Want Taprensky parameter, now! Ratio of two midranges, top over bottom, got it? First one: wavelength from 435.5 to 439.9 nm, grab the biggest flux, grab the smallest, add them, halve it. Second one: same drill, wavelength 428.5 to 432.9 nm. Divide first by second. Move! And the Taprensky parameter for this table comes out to 1.05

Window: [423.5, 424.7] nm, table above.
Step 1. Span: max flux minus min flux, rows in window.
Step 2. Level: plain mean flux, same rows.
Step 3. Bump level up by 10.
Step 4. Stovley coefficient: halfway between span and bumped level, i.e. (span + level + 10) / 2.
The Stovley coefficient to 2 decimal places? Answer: 6.82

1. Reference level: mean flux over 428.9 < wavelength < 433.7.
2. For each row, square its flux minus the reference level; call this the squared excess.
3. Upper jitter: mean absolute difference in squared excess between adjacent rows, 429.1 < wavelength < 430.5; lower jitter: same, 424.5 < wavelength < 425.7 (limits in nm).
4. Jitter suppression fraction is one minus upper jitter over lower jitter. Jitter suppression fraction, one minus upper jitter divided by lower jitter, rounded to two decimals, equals 0.57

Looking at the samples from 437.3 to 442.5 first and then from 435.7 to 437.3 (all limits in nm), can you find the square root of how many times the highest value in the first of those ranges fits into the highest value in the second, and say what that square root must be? 1.09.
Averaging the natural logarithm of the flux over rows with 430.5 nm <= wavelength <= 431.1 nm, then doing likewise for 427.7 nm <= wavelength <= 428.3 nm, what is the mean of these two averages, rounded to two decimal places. 1.12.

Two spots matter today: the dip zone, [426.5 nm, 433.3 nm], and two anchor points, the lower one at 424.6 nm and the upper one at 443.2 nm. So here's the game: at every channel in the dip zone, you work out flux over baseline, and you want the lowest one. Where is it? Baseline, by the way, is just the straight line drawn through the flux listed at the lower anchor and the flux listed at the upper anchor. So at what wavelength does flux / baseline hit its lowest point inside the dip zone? 431.2 nm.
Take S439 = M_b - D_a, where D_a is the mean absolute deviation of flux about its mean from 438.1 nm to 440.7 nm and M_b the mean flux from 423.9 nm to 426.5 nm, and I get 2.4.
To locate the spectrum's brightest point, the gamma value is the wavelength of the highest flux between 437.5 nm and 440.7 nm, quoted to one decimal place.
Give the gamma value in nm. 438.0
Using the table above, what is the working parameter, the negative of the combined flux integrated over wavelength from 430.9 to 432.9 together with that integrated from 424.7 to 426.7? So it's -11.3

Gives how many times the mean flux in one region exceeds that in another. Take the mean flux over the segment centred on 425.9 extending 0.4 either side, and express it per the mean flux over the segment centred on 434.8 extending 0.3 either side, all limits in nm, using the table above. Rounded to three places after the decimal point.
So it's 0.907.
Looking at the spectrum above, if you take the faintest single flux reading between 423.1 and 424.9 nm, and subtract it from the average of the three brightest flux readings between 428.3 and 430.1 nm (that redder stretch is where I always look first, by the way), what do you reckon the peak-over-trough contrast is 1.1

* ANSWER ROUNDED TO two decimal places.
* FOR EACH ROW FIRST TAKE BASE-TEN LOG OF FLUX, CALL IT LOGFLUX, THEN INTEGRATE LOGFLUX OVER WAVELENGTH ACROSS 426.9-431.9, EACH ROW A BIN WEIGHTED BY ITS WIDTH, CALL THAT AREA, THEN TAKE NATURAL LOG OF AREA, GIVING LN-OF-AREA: 0.87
